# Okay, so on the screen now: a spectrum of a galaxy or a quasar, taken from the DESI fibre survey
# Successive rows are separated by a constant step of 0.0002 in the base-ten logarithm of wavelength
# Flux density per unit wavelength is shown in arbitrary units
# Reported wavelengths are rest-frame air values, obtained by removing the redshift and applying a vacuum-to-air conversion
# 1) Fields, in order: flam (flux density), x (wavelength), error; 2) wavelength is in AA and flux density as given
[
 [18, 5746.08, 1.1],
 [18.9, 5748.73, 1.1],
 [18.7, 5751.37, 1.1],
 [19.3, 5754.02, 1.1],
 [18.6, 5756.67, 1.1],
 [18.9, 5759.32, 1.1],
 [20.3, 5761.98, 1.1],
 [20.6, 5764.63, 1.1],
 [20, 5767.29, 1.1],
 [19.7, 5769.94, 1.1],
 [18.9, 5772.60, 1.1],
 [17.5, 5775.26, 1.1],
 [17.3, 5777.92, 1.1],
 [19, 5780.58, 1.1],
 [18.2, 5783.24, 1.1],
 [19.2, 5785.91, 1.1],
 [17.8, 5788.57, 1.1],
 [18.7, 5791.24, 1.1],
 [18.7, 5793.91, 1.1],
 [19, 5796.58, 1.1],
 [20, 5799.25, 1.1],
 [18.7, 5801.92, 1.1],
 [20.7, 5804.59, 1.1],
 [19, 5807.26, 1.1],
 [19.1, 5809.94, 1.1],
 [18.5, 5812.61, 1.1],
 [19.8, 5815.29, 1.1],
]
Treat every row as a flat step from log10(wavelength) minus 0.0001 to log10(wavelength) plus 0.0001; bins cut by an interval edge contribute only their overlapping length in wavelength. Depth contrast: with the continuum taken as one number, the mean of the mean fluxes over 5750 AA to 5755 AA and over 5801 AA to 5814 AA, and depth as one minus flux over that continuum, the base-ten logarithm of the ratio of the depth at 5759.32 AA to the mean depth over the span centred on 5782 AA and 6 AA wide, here -0.4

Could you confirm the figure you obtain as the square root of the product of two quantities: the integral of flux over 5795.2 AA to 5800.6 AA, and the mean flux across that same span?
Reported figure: 45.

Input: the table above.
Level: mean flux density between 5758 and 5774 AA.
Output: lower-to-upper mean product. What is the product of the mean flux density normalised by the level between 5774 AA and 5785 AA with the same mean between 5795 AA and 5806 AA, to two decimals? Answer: 0.91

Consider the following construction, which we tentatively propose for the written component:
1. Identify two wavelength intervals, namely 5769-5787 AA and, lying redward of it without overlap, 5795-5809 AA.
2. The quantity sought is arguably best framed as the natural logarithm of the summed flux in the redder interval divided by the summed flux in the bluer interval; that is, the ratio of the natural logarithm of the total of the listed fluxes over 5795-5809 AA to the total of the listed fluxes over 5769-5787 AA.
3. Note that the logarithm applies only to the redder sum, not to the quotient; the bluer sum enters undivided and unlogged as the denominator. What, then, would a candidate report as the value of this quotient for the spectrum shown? 0.035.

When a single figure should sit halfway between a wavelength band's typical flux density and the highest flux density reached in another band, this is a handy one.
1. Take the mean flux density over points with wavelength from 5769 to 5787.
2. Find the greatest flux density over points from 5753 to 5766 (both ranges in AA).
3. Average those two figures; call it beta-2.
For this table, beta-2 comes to 19.6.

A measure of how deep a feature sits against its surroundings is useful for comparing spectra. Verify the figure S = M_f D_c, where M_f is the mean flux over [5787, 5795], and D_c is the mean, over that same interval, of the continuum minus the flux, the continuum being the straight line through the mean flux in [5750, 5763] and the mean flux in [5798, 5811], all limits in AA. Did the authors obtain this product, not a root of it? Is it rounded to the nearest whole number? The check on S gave 18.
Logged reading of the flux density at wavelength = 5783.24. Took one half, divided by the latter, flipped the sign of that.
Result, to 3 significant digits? -0.0275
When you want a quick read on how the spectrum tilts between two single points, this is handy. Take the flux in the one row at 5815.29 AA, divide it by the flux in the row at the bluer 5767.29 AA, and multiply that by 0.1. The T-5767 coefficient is 0.099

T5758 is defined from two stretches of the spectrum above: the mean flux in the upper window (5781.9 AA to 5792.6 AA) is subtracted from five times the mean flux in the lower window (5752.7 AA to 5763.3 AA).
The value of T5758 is 77.9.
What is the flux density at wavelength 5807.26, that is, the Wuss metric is 19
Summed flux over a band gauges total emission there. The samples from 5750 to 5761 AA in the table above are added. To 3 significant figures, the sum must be 75.5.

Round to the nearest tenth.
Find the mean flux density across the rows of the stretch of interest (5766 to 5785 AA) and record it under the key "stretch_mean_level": 18.7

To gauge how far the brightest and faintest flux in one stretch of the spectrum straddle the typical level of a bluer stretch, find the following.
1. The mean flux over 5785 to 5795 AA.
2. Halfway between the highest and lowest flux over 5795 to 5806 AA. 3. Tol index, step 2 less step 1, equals 1.1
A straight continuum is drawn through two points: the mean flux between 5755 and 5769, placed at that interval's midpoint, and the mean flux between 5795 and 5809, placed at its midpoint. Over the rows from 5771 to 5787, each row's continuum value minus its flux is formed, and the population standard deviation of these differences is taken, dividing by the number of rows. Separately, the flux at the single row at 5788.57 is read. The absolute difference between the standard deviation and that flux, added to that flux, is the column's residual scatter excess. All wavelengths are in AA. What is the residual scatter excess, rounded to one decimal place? 34.9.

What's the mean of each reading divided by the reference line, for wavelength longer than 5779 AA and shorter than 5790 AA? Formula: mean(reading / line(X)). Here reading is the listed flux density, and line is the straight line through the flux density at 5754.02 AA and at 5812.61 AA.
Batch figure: 0.98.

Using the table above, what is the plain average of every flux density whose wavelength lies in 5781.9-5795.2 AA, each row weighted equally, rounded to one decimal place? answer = 18.5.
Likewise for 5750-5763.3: 19.2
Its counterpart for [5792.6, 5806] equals 19.4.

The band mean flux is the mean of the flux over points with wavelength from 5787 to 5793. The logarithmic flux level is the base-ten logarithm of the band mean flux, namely 1.26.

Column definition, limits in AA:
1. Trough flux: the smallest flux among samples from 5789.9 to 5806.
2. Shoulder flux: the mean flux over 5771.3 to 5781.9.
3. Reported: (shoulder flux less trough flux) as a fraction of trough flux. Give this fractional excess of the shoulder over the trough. -0.028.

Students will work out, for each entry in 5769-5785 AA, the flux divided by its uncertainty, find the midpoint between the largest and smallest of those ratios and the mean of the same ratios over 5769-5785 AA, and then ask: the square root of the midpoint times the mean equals 16.8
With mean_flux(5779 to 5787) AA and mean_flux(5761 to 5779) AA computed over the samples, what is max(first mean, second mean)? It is 19.19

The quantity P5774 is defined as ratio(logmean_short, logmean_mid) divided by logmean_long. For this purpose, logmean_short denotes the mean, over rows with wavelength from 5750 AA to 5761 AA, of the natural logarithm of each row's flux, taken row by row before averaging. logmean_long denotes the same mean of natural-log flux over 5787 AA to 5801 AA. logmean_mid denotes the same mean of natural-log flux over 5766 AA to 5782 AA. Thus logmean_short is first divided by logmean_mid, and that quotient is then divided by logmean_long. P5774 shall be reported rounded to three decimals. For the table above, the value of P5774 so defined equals 0.342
